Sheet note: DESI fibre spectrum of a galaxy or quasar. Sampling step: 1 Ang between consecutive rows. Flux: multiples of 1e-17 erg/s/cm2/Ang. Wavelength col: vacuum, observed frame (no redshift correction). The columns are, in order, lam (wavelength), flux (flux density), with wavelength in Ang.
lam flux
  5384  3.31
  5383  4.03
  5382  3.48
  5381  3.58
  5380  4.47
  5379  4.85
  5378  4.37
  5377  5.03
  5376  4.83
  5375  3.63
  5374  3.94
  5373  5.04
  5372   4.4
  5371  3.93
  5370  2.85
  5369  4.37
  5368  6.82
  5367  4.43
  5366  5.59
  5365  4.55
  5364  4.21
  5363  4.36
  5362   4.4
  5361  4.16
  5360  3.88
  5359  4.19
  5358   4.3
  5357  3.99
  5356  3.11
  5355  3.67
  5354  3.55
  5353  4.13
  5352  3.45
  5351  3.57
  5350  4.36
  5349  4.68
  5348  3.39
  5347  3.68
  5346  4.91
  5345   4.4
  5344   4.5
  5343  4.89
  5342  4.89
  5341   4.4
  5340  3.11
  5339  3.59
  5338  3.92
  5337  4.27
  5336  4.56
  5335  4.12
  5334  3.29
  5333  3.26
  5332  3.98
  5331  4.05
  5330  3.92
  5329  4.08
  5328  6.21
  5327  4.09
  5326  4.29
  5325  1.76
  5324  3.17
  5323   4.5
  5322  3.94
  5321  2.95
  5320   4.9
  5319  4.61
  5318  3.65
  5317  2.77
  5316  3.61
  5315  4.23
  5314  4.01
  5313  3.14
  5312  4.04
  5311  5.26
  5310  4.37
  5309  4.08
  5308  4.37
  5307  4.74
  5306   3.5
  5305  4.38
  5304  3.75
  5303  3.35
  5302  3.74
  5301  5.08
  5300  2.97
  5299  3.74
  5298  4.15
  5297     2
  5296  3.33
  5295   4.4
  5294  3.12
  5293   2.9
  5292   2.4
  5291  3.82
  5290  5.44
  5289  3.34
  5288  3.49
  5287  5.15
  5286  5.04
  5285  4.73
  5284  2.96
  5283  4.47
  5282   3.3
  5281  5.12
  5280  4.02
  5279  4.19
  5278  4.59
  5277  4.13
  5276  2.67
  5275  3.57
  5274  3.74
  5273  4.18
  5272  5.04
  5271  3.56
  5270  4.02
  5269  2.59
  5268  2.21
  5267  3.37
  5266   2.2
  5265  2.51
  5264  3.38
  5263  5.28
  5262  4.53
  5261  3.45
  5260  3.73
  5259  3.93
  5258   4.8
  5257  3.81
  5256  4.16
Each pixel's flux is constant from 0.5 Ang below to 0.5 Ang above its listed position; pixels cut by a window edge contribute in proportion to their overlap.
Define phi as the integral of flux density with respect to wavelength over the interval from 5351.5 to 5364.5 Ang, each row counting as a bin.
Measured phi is 51.4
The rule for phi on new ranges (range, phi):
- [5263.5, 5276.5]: 43.0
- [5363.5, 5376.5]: 58.6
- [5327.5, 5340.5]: 52.4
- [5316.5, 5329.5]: 50.9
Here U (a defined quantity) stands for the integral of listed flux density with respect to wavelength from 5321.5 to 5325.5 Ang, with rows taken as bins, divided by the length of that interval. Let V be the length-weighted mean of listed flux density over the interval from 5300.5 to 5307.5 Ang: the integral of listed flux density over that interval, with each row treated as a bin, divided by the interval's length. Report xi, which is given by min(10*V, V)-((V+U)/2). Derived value 0.37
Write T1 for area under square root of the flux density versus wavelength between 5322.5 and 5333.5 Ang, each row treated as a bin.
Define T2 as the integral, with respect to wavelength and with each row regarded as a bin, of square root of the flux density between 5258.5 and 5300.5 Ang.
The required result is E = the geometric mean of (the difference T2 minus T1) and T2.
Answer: 69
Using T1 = 22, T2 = 81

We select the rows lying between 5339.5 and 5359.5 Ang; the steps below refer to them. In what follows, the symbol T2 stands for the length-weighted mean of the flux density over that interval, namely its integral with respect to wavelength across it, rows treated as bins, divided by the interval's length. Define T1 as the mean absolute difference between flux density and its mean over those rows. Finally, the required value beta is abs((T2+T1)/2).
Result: 2.28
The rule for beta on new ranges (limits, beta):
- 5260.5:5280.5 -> 2.19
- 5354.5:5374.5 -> 2.41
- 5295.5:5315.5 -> 2.24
